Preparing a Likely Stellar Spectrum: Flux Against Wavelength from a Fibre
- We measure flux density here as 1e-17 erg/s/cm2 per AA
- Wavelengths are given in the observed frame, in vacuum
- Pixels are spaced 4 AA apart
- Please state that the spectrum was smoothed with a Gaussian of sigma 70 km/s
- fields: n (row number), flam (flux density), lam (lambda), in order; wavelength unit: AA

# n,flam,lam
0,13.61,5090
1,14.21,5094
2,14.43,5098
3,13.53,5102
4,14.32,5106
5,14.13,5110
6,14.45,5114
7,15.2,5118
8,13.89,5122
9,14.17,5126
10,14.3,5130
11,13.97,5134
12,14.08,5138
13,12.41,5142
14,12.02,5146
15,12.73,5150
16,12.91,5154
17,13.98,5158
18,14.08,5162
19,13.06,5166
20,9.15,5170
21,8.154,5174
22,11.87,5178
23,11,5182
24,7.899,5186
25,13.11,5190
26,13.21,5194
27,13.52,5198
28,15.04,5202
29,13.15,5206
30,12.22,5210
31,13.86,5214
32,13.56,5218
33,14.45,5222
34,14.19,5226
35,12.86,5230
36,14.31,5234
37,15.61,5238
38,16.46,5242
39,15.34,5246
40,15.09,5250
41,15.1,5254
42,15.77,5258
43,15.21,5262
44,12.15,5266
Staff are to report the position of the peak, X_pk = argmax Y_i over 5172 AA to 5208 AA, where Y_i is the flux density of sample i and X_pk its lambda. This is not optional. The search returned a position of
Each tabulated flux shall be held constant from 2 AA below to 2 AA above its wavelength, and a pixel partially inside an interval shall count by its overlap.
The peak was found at 5202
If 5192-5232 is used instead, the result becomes 5202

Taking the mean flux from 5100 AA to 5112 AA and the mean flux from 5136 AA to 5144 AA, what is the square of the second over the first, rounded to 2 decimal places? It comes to 0.90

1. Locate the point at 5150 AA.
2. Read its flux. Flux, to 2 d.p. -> 12.73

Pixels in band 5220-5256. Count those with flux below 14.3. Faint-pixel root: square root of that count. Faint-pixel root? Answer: 1.4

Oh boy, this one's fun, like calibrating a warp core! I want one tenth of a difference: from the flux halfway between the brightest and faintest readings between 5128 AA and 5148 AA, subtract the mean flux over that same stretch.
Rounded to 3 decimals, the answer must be -0.020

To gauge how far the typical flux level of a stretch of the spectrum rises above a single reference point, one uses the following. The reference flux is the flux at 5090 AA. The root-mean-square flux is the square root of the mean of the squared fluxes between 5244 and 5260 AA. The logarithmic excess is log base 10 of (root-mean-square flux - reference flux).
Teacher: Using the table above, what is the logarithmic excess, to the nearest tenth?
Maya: 0.2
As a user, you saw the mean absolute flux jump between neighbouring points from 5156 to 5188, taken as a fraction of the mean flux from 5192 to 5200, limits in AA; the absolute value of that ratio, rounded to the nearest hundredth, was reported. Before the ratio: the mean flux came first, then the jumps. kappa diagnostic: 0.15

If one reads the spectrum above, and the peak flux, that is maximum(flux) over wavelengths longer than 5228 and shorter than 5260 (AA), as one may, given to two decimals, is 16.46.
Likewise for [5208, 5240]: 15.61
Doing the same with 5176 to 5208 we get 15.04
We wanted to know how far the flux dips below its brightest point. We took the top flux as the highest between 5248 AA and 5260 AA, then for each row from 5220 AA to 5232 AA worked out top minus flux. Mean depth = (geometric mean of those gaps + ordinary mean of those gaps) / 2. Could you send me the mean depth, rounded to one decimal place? 1.9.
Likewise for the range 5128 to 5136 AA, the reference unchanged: 1.6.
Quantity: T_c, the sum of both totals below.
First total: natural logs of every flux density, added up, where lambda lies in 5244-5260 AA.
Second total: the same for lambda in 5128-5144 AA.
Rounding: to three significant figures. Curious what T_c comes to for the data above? 21.4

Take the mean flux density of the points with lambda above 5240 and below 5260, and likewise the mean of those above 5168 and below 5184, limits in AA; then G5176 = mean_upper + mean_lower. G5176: 25.6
